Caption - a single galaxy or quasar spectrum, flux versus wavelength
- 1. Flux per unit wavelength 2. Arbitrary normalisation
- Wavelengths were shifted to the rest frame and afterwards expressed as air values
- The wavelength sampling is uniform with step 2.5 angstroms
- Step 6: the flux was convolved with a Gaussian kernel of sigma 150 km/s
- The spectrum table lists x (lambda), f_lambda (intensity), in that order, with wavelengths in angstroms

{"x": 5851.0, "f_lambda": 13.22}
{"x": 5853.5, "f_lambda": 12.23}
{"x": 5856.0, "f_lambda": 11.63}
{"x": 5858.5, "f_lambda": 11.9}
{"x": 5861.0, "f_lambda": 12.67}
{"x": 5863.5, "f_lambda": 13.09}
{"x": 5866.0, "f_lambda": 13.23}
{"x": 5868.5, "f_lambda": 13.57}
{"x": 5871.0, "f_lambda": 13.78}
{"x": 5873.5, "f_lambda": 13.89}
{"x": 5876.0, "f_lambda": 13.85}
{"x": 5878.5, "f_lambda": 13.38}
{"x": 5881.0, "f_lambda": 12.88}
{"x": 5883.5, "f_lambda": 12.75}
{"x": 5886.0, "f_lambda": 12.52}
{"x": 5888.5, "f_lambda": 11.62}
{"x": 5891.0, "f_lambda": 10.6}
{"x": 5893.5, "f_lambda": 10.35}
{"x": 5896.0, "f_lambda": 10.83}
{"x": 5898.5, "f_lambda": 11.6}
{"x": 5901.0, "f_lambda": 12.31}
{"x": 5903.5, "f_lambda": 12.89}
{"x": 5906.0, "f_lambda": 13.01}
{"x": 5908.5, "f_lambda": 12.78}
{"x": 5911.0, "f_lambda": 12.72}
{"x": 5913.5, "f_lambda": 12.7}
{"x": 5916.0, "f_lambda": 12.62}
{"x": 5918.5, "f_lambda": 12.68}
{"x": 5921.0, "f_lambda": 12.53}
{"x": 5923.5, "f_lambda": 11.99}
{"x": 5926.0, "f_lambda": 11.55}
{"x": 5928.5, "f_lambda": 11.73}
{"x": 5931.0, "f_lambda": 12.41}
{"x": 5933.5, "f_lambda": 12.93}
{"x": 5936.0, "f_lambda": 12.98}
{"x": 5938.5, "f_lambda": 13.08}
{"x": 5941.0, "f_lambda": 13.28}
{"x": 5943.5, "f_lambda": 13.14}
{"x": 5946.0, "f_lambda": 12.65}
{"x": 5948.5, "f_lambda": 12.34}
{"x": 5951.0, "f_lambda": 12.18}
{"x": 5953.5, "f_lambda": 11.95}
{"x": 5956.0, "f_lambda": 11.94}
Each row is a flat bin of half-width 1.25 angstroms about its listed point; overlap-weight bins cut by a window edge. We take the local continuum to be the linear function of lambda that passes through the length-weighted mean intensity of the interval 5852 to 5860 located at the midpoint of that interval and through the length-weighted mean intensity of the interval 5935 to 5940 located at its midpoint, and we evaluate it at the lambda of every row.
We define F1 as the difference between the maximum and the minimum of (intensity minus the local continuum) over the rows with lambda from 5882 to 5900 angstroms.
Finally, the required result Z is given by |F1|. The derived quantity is 2.53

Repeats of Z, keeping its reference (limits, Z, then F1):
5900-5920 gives 0.63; 0.6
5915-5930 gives 1.23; 1.2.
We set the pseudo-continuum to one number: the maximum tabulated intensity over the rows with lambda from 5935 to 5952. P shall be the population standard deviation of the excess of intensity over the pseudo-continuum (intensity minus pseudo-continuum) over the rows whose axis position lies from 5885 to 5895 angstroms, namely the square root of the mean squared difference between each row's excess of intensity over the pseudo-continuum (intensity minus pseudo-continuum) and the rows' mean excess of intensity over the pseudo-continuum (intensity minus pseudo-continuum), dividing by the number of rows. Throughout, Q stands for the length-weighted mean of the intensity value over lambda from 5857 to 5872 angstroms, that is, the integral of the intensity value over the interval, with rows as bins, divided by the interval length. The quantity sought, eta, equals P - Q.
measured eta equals -12.1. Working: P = 0.9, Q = 13.0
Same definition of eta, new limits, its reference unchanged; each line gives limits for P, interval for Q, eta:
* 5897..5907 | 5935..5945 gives -12.6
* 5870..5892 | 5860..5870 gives -12.1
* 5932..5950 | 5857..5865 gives -12.2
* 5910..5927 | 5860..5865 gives -12.5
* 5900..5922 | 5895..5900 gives -11.1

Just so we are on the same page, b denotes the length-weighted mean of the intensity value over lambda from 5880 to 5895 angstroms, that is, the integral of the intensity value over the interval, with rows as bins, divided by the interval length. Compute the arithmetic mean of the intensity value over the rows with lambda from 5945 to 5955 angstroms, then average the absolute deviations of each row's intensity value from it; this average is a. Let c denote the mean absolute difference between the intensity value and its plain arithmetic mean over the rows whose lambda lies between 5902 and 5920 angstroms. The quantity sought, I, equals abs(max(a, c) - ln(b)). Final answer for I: 2.2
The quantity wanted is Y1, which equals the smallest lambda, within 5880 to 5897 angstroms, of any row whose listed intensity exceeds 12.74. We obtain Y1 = 5881.0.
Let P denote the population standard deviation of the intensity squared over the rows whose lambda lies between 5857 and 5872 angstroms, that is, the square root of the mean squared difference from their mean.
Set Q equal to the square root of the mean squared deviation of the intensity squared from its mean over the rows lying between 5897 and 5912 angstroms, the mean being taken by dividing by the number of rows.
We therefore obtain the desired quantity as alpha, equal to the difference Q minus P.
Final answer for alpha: -4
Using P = 16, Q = 11.7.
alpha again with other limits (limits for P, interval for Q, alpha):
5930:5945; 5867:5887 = 6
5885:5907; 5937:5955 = -10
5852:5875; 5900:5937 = -9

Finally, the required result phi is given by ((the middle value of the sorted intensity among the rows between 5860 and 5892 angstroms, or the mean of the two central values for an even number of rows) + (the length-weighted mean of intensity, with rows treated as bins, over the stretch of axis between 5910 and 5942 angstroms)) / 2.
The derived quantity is 12.8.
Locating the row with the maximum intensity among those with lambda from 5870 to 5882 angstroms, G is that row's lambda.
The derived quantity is 5873.5 angstroms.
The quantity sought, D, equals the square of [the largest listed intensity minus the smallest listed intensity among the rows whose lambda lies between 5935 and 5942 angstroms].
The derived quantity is 0.09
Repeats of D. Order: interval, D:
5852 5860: 0.36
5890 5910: 7.08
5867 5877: 0.10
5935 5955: 1.77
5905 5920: 0.15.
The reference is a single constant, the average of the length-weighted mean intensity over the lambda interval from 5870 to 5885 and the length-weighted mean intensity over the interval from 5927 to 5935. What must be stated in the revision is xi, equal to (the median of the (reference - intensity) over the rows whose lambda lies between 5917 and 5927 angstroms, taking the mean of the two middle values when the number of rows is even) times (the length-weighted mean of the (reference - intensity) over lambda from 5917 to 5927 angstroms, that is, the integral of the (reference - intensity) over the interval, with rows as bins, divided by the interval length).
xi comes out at 0.41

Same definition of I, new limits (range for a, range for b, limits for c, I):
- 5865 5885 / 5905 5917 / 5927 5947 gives 2.2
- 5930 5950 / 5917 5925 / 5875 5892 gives 1.7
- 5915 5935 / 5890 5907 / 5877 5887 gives 2.0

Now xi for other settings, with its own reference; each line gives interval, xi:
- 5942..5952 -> 0.10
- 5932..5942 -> 0.03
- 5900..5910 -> 0.00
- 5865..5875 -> 0.61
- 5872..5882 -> 0.48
